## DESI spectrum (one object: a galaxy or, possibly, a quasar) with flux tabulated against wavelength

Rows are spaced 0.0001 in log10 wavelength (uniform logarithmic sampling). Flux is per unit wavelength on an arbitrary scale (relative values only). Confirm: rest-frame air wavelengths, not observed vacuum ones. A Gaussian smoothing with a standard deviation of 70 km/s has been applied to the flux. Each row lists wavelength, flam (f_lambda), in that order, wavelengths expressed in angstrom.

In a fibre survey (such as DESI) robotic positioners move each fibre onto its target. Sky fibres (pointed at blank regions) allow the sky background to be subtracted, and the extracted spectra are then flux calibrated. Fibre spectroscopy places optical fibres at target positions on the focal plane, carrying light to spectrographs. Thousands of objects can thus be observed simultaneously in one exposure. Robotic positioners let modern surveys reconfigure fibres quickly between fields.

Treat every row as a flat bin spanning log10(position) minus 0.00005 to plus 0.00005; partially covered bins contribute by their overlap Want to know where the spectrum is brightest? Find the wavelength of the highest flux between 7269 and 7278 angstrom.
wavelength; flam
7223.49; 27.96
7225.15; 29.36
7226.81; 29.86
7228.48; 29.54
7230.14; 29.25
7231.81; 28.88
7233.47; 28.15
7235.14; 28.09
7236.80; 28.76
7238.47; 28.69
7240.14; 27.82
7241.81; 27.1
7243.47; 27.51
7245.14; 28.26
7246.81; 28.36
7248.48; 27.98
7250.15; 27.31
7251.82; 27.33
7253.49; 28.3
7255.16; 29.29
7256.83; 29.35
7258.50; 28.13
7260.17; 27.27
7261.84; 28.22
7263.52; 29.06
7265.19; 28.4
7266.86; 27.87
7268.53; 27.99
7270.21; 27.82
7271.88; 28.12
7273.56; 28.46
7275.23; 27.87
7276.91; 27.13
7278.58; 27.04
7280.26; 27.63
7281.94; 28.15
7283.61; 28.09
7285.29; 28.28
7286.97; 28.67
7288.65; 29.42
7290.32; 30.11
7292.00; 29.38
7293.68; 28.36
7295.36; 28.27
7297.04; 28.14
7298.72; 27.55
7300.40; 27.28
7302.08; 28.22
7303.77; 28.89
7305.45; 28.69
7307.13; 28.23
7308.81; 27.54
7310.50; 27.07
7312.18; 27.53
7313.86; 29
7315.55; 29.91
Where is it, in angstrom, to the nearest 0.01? 7273.56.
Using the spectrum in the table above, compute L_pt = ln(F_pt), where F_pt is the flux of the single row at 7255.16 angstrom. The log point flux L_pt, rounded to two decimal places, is 3.38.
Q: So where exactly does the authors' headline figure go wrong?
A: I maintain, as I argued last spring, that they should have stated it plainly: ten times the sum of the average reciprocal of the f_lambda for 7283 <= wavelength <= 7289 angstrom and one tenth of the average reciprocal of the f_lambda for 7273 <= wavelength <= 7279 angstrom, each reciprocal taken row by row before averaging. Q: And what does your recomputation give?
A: 0.386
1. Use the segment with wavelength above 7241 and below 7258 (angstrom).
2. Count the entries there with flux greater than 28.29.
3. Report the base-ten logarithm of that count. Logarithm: 0.60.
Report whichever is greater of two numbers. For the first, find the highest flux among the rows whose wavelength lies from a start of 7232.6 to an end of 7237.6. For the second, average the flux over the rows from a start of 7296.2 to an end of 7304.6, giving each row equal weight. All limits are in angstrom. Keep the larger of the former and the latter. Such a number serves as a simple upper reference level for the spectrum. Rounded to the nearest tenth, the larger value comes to 28.8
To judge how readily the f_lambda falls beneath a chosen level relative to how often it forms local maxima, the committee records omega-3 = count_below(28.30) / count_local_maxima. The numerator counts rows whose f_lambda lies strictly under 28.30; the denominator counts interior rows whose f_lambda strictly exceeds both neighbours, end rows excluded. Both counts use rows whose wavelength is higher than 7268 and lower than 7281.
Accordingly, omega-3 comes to 7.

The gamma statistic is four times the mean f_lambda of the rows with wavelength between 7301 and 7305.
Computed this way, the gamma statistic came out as 114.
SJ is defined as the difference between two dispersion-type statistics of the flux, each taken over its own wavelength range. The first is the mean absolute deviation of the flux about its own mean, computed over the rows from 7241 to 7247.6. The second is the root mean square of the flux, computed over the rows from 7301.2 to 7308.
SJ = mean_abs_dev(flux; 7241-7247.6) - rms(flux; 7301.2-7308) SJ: -28.01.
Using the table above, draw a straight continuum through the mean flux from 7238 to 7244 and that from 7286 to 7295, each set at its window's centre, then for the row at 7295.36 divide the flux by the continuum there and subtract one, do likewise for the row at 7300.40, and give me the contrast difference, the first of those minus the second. 0.038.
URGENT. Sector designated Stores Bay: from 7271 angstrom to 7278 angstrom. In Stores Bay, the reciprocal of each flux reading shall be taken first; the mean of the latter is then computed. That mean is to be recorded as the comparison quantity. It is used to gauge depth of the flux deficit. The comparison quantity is 0.0359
